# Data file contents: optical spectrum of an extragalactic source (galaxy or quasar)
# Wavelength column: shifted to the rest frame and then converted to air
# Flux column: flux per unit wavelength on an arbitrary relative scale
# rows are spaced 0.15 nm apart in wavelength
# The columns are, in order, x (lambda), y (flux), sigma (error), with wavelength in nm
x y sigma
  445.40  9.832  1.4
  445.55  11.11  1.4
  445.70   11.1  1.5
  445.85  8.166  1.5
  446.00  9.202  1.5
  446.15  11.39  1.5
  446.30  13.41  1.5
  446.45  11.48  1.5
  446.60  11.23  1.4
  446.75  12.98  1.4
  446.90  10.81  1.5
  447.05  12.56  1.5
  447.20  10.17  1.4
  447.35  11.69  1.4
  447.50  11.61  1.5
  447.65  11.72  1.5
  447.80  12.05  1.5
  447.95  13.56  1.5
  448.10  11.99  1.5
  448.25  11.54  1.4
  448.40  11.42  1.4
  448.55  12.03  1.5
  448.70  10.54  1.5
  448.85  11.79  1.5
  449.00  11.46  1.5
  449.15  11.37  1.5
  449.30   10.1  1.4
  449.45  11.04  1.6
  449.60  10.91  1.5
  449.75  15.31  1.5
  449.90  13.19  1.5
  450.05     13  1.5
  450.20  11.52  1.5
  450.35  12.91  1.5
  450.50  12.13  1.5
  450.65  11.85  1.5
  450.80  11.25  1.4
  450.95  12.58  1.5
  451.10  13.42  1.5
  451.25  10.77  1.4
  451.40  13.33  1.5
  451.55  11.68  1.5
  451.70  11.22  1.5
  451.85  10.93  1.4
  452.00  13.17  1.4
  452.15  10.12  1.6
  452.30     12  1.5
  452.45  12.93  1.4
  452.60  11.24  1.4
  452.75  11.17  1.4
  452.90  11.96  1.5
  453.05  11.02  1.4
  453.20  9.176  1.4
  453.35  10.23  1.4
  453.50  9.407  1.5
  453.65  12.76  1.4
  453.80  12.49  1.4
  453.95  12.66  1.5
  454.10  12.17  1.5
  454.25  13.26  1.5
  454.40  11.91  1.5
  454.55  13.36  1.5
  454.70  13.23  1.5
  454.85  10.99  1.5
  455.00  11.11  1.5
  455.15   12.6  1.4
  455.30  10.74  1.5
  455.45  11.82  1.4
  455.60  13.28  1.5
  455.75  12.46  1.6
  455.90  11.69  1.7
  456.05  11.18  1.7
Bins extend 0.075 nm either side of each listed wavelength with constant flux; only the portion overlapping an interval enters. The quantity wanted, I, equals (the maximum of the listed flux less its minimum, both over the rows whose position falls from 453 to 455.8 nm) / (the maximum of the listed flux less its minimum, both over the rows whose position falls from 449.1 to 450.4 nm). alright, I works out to 0.8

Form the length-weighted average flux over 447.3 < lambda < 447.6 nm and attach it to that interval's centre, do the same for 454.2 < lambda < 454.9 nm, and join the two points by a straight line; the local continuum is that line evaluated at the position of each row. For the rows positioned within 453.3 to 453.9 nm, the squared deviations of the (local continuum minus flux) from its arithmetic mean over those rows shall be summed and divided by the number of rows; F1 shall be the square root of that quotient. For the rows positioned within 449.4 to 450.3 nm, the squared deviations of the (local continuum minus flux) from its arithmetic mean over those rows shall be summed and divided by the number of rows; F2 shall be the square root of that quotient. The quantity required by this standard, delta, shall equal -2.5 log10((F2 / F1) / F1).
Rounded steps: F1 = 1.42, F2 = 1.5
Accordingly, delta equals 0.3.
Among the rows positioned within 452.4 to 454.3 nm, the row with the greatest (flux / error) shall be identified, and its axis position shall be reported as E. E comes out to 452.45 nm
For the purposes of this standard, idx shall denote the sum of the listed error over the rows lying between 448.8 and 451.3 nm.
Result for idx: 25.3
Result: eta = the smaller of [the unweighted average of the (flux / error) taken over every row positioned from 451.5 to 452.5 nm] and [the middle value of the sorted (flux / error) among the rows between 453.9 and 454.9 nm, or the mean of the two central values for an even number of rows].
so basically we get 8.01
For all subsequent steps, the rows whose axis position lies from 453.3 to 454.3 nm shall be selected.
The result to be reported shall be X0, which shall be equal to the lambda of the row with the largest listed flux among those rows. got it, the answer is 454.25 nm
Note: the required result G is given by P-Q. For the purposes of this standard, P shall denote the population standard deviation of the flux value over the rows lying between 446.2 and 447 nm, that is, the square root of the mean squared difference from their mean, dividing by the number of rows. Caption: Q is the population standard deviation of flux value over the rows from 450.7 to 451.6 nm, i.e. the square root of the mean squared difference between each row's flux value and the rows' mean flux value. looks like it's 0.0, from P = 1.02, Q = 1.01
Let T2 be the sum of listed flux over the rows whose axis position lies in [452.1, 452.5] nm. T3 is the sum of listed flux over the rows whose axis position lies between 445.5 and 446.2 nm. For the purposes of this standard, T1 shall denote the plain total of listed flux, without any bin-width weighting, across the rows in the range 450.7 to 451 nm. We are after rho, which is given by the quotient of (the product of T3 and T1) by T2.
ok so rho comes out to 35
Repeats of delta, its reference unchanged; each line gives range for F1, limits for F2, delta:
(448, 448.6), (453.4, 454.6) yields -3.0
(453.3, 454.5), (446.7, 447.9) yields 0.6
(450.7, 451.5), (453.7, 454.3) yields 1.2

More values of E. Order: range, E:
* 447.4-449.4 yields 447.95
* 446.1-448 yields 446.75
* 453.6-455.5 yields 453.65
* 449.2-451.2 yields 449.75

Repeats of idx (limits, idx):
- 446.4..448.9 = 24.9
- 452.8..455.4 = 24.9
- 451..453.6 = 24.7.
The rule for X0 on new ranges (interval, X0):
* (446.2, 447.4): 446.30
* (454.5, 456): 454.55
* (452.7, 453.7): 453.65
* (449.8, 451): 449.90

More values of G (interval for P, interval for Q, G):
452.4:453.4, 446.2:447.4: 0.1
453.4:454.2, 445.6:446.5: -0.4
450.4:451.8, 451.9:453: -0.1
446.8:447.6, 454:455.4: -0.2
